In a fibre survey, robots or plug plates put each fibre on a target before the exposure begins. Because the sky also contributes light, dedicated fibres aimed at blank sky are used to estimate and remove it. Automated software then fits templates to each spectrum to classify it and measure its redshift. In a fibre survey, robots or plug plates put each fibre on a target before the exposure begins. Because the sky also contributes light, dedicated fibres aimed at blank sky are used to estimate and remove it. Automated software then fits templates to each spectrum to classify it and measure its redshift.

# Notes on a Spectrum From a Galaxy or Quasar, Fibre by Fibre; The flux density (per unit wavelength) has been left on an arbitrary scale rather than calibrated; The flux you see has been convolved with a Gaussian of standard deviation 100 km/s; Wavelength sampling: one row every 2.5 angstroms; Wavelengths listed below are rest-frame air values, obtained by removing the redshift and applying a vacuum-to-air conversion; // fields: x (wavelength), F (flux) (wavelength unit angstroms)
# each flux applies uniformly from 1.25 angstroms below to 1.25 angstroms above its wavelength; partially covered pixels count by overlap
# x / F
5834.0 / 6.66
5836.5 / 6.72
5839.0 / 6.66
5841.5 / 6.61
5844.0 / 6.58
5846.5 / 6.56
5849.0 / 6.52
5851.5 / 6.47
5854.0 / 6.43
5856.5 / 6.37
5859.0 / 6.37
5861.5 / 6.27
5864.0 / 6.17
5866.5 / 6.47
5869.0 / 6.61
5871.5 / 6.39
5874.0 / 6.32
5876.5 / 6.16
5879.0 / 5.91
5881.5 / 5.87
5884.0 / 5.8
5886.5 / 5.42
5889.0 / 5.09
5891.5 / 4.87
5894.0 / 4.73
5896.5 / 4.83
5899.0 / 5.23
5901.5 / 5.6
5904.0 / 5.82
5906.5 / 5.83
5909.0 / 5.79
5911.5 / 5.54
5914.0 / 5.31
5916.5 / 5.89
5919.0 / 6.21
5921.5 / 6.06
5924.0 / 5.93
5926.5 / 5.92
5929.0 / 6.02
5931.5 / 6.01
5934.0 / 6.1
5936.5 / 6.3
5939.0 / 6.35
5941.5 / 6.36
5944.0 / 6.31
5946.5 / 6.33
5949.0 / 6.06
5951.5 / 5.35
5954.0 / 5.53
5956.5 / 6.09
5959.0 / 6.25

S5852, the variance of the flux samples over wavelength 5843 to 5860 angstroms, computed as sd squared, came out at 0.01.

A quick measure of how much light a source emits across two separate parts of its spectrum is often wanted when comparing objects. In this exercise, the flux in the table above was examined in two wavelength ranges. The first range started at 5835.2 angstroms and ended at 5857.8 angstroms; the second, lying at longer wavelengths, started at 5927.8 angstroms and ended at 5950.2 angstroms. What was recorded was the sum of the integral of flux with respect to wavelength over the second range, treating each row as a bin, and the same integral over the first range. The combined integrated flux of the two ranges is 287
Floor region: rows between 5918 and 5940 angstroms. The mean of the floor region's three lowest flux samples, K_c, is 5.95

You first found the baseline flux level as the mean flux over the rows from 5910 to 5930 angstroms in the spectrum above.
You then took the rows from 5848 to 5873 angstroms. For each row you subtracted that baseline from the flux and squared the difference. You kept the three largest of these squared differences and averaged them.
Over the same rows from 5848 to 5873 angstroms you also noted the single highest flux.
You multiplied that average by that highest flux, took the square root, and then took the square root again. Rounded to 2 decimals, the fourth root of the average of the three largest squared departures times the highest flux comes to 1.32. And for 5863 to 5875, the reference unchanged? 1.28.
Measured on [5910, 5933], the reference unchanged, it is 1.02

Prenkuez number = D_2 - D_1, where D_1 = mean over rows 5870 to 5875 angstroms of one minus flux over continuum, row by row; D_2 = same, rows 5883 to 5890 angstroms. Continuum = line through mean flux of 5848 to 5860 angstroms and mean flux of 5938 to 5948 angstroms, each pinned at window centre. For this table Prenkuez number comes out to 0.14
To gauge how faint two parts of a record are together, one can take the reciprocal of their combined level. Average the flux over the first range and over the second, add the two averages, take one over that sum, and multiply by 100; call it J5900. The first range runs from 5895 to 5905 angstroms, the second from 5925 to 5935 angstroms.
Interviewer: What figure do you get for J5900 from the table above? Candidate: 8.8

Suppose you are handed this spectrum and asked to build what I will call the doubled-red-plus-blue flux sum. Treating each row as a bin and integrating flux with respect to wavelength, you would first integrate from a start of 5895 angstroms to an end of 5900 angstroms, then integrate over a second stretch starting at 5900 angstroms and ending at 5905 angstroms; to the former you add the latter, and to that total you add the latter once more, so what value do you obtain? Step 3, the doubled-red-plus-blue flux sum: 82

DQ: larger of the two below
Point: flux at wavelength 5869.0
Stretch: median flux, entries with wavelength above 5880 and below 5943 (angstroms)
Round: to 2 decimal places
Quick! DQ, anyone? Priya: 6.61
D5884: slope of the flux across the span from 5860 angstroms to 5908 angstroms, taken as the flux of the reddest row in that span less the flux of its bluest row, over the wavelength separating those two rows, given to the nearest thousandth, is -0.010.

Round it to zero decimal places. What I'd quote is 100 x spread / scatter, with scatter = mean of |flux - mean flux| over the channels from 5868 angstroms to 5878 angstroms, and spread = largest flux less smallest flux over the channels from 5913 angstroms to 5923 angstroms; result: 692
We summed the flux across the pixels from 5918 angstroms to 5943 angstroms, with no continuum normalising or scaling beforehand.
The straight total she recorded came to 61.3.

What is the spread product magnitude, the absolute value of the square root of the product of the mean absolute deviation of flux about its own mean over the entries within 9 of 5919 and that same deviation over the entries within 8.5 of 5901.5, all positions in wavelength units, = 0.31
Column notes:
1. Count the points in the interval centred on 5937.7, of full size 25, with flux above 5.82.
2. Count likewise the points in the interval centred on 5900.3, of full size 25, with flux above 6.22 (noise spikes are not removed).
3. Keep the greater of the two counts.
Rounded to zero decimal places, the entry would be 10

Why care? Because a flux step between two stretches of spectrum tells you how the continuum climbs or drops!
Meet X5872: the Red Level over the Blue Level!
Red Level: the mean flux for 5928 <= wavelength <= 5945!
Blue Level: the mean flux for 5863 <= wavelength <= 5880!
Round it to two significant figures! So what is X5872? 0.99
